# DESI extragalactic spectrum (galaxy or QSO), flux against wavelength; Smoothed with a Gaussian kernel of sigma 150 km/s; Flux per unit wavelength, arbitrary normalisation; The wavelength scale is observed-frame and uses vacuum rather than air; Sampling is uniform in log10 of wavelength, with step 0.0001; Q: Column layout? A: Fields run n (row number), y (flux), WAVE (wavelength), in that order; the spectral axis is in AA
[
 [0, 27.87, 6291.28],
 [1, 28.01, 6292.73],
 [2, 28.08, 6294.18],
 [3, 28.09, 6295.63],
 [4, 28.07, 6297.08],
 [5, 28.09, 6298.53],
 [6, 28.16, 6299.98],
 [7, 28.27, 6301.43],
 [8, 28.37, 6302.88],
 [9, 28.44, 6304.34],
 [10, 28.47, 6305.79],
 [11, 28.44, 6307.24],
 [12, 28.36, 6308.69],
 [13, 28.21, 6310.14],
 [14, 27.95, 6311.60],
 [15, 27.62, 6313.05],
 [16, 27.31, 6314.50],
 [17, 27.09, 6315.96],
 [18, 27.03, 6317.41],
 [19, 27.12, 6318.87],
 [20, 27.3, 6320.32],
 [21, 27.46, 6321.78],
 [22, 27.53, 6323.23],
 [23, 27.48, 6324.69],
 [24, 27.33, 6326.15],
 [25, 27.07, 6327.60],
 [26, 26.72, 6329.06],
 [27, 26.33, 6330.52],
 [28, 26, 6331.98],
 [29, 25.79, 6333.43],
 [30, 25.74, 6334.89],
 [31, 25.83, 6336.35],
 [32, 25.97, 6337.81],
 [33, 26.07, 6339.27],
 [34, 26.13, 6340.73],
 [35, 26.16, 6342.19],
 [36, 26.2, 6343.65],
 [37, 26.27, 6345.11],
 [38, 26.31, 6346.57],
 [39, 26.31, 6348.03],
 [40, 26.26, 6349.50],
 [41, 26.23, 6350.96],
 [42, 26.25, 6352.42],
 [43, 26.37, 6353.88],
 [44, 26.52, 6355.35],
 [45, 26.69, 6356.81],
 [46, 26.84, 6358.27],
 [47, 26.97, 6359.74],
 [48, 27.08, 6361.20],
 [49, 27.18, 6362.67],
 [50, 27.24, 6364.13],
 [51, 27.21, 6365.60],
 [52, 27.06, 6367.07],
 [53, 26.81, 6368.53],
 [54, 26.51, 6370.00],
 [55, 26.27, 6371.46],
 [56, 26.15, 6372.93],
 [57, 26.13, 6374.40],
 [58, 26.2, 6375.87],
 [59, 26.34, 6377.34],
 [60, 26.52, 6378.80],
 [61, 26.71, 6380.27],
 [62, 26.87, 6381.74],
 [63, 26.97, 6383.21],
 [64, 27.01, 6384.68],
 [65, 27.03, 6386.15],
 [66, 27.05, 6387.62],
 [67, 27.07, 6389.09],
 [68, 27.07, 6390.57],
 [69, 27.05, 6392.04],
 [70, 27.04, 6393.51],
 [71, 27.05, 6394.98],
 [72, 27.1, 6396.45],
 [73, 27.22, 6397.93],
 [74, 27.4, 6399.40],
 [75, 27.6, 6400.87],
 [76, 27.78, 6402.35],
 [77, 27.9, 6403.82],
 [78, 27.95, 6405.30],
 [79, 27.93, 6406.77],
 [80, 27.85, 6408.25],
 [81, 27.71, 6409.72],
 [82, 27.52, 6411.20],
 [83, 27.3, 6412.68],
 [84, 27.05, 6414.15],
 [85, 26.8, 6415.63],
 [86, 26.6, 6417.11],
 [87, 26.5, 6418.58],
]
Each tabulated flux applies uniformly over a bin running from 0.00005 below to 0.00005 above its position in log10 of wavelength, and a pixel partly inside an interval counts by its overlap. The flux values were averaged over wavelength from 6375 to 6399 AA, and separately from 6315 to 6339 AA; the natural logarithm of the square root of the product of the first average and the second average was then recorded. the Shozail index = 3.29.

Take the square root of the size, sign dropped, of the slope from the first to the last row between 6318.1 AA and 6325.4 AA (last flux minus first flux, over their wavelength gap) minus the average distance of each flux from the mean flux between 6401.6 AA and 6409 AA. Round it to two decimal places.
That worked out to 0.09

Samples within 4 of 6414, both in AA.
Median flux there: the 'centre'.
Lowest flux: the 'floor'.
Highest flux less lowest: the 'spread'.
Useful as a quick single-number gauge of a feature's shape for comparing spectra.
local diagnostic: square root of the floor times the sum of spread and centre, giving 27.28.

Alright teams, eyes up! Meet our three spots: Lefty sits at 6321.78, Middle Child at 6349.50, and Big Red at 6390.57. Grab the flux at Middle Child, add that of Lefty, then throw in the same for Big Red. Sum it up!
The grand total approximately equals 80.8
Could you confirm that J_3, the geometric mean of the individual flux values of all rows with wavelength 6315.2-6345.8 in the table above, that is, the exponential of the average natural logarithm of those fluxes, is 26.6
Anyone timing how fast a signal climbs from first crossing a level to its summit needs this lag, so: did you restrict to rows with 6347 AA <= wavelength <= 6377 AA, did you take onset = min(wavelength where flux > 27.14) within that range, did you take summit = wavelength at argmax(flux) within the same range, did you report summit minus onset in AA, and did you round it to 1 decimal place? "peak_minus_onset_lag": 1.5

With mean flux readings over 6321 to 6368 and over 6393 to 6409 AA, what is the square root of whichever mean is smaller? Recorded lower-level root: 5.16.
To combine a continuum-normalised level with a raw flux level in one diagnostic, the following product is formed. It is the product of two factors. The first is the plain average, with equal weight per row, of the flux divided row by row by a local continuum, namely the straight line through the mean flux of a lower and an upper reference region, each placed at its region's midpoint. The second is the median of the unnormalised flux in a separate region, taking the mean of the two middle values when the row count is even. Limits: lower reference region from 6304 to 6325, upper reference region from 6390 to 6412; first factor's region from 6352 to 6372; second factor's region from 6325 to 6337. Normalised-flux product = 25.4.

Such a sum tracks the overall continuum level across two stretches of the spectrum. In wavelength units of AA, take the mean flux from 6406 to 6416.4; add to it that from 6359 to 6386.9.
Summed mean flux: 54.20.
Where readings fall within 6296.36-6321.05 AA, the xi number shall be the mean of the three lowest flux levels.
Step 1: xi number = 27.1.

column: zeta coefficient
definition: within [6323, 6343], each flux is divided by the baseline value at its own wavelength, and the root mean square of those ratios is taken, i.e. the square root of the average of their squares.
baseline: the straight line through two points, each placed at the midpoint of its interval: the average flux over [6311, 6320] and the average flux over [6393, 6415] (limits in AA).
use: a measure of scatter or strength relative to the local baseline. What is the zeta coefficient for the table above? 0.97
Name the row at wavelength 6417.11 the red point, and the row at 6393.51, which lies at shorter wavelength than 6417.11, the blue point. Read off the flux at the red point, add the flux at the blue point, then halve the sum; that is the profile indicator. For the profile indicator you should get 26.8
